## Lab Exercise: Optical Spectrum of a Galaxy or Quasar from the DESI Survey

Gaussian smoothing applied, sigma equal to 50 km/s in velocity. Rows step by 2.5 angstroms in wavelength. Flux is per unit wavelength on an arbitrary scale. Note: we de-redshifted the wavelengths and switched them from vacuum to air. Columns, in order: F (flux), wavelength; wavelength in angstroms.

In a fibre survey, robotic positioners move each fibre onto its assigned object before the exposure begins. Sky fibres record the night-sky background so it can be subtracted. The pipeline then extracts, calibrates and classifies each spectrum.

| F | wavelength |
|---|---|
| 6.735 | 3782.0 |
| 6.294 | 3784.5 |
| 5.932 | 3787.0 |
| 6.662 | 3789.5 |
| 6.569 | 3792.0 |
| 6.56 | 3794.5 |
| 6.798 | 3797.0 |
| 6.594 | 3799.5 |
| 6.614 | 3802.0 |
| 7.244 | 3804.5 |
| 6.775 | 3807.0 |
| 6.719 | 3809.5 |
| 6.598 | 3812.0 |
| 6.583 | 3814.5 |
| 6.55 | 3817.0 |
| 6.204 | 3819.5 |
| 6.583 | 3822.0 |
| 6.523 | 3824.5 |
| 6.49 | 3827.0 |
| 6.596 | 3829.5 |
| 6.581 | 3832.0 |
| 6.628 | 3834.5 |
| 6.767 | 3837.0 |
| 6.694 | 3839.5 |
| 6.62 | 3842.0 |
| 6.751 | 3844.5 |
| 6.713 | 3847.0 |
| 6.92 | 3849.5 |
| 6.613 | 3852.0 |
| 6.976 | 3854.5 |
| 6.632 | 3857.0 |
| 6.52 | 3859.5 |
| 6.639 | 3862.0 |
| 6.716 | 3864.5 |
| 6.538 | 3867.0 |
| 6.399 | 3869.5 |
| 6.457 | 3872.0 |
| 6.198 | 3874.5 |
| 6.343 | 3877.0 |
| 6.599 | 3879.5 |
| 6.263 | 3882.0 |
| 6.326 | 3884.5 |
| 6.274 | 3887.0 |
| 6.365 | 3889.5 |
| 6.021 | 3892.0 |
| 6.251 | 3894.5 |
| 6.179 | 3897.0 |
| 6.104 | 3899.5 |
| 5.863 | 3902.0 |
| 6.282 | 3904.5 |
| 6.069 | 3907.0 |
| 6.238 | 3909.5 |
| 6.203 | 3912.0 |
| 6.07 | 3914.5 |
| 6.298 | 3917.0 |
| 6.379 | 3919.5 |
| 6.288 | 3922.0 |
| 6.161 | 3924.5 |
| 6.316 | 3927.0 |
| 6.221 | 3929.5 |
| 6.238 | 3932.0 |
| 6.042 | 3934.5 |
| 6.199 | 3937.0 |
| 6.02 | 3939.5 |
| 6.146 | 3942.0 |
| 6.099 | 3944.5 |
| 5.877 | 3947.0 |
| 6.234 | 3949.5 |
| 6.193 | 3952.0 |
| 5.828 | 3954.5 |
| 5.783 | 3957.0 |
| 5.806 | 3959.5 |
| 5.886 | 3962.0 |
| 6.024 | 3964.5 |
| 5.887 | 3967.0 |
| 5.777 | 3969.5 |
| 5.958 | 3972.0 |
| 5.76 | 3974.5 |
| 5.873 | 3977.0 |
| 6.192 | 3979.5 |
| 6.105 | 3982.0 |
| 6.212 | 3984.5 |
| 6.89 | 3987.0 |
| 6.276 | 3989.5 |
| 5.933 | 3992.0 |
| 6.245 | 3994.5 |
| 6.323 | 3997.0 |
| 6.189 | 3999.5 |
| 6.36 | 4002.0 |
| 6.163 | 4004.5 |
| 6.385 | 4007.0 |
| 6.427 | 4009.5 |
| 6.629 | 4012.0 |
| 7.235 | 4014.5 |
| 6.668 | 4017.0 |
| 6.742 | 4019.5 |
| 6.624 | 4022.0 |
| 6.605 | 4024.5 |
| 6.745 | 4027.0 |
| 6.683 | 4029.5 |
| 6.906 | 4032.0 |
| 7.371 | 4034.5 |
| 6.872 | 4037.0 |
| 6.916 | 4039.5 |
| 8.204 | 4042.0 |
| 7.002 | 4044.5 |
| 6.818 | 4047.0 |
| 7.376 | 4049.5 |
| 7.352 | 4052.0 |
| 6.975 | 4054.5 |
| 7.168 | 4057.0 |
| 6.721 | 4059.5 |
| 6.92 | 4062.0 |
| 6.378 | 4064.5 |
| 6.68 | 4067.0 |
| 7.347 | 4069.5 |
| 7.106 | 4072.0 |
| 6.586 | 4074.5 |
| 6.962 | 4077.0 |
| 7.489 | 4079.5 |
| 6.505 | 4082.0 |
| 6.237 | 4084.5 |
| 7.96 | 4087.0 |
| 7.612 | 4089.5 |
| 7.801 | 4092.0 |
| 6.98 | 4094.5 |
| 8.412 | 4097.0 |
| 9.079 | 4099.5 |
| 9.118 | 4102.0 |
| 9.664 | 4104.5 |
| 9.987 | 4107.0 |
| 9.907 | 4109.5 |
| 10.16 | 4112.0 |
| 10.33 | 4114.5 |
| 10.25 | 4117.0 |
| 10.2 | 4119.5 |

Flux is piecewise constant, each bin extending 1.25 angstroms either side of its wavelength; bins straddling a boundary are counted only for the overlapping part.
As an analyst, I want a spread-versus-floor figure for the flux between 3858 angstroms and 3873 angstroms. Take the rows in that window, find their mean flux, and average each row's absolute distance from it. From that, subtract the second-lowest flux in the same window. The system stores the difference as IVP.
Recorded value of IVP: -6.4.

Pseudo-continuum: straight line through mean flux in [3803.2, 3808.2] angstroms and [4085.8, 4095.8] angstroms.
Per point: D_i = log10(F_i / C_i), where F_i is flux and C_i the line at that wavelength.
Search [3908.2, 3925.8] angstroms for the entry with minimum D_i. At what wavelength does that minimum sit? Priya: 3914.5 angstroms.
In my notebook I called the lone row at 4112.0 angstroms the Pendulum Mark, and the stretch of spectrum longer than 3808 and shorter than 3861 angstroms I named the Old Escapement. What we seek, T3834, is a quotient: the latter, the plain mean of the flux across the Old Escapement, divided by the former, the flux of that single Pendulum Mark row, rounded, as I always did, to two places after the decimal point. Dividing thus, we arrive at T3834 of 0.65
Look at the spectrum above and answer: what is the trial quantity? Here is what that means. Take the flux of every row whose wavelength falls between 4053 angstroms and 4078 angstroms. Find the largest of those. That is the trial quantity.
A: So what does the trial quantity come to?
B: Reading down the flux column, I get 7.347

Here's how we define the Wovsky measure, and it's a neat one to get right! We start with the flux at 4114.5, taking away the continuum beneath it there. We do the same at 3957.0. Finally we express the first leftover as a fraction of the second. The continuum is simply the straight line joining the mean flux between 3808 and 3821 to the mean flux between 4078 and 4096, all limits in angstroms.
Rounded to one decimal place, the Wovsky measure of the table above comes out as -2.7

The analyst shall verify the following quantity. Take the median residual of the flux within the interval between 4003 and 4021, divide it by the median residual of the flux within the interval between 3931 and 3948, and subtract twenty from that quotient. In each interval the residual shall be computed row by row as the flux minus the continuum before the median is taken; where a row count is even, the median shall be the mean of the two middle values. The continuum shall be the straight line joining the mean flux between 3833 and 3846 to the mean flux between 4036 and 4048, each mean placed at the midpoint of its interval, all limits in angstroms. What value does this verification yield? -19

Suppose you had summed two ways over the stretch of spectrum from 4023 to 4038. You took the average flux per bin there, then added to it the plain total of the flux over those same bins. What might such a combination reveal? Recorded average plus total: 48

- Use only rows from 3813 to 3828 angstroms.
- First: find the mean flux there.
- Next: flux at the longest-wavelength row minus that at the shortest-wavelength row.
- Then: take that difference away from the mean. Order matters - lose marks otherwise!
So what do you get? 6.58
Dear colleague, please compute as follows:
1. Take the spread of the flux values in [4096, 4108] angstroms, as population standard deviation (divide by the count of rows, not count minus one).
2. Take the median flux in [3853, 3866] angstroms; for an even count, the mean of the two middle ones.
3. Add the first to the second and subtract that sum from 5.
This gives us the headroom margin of -2.18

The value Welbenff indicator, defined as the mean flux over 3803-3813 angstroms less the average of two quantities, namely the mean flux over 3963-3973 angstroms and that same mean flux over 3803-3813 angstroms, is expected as 0.5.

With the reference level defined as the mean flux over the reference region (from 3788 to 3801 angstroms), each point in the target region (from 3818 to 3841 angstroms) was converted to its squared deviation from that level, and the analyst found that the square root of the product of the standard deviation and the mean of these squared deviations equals 0.04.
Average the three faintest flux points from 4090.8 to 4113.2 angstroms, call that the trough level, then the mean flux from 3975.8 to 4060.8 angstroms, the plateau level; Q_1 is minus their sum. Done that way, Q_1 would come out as -14.4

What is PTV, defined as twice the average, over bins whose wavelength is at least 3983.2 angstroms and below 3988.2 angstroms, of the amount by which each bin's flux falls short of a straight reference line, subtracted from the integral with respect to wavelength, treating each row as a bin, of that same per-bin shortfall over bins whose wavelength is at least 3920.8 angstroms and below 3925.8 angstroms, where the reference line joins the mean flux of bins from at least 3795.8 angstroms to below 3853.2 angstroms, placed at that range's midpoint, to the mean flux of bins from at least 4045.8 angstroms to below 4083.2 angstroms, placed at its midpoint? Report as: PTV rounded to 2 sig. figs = 2.2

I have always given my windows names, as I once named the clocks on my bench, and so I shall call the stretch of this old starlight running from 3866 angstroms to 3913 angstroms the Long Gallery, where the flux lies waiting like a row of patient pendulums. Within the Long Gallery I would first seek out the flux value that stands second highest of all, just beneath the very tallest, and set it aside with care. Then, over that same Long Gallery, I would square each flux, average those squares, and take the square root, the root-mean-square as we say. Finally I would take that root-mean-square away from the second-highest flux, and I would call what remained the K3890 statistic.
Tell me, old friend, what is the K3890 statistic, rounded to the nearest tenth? 0.3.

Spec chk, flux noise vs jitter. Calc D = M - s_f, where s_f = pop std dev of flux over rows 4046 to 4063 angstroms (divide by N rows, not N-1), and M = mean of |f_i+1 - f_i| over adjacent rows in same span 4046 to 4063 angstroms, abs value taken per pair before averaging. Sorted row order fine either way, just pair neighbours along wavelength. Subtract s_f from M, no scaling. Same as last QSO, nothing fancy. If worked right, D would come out 0.062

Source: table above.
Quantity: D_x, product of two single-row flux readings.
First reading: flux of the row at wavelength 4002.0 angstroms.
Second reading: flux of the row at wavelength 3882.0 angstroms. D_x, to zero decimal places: 40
